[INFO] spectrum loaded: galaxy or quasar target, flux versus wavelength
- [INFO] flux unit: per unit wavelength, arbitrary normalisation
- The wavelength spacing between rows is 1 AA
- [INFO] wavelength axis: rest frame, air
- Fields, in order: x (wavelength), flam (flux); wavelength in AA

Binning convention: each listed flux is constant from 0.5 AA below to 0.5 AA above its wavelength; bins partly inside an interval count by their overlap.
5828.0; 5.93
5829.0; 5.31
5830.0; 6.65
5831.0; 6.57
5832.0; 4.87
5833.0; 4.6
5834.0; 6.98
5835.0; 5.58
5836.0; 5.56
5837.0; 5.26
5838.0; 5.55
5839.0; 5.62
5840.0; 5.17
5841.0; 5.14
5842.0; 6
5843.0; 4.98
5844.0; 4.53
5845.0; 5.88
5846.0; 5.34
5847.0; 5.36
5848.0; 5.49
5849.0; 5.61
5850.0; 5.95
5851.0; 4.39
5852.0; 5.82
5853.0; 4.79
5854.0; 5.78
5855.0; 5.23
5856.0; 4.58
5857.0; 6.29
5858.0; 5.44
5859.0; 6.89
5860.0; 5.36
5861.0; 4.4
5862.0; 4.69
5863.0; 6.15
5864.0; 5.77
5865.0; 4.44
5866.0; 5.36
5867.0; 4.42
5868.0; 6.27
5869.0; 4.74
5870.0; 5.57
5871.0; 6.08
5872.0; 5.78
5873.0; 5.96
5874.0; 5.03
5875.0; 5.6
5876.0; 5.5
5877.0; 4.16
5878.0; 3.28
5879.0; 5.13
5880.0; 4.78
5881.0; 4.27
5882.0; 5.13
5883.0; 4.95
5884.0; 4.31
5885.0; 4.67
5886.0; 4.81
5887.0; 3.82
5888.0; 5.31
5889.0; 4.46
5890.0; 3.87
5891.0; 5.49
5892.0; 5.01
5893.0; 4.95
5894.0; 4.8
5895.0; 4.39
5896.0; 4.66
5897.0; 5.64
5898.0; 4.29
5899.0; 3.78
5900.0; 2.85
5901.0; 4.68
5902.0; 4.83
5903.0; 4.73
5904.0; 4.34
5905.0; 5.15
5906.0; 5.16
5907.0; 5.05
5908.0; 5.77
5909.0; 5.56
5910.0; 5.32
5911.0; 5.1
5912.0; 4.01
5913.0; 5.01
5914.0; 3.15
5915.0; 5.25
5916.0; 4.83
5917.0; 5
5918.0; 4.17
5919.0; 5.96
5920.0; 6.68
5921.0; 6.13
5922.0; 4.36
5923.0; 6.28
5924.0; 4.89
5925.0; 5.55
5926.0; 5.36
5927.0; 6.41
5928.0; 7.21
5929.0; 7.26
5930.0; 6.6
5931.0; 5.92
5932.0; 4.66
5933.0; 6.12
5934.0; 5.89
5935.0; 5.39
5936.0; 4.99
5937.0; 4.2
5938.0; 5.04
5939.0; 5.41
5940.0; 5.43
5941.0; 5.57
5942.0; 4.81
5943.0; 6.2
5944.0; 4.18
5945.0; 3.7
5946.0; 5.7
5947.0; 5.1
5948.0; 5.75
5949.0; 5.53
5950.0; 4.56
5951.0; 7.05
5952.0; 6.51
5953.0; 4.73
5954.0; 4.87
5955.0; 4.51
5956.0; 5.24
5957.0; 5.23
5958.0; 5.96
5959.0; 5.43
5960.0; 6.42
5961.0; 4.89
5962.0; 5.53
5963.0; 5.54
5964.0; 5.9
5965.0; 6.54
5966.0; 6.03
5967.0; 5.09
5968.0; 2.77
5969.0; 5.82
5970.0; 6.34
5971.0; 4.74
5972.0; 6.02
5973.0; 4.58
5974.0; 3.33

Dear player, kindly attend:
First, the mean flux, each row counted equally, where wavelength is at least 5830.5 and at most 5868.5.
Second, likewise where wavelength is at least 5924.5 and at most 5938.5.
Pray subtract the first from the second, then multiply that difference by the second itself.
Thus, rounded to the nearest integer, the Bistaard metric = 2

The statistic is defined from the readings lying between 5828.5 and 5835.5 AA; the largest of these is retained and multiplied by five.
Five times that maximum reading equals 35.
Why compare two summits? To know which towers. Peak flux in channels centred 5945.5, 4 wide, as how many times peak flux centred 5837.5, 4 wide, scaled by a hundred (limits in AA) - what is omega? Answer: 101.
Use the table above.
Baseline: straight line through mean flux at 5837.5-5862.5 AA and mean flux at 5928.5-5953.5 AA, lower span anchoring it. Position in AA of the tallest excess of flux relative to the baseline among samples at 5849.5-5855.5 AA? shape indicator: 5850.0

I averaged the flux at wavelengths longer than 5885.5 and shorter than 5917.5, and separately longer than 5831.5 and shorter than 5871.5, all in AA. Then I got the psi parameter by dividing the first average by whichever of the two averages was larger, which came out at 0.875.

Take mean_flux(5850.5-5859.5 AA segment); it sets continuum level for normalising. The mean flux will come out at 5.47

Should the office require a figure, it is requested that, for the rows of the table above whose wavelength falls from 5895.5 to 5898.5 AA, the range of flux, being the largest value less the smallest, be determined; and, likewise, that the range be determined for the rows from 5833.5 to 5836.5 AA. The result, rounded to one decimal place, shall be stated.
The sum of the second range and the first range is 2.8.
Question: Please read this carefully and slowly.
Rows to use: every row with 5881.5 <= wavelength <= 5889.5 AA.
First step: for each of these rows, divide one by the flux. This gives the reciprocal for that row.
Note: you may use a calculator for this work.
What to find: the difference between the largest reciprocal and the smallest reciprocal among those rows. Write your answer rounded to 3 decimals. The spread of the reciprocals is 0.073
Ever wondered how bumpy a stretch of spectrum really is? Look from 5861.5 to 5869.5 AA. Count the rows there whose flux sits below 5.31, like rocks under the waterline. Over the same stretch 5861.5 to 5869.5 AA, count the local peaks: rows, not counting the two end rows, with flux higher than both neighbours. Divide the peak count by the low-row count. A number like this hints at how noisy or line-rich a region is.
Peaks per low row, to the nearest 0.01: 0.75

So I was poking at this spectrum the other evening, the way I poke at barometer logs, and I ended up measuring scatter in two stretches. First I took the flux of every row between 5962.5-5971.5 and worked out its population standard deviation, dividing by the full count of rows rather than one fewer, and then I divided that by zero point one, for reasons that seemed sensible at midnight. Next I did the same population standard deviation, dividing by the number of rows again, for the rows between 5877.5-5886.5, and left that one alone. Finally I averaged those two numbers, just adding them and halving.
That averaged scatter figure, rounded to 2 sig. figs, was 5.7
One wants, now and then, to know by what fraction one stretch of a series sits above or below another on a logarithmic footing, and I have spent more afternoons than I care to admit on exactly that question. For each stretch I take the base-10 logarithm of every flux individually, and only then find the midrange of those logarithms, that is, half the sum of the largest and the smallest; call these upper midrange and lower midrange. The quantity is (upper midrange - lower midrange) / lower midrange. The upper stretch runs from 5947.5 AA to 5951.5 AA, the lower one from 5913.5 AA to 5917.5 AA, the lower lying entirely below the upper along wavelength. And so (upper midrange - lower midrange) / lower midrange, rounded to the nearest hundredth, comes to 0.24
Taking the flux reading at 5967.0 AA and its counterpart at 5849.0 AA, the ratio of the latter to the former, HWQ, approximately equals 1.10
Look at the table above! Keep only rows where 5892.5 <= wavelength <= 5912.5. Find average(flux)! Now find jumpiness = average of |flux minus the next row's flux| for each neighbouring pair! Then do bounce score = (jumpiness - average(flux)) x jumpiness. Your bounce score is -2.3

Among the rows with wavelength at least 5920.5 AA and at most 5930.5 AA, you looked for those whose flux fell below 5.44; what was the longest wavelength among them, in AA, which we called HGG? 5926.0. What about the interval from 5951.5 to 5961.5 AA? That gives 5961.0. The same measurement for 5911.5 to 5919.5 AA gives 5918.0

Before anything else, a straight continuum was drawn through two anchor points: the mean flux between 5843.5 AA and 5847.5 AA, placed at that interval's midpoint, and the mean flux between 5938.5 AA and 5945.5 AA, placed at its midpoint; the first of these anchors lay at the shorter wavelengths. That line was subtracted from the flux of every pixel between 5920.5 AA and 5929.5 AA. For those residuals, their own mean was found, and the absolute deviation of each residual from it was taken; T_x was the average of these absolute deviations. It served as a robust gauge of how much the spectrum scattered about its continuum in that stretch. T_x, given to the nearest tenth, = 0.8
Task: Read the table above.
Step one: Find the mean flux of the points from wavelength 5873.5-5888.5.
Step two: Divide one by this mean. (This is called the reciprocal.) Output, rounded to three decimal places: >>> 0.212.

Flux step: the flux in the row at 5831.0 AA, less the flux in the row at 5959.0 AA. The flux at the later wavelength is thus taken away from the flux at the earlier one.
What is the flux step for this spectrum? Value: 1.1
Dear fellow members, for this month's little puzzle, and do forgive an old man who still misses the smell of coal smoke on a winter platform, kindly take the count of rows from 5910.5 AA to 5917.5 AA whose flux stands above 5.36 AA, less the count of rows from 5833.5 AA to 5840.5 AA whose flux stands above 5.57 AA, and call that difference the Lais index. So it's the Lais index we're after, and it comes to -3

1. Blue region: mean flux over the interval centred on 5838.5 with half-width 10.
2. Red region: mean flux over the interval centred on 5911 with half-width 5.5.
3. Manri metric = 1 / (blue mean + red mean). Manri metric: 0.0957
